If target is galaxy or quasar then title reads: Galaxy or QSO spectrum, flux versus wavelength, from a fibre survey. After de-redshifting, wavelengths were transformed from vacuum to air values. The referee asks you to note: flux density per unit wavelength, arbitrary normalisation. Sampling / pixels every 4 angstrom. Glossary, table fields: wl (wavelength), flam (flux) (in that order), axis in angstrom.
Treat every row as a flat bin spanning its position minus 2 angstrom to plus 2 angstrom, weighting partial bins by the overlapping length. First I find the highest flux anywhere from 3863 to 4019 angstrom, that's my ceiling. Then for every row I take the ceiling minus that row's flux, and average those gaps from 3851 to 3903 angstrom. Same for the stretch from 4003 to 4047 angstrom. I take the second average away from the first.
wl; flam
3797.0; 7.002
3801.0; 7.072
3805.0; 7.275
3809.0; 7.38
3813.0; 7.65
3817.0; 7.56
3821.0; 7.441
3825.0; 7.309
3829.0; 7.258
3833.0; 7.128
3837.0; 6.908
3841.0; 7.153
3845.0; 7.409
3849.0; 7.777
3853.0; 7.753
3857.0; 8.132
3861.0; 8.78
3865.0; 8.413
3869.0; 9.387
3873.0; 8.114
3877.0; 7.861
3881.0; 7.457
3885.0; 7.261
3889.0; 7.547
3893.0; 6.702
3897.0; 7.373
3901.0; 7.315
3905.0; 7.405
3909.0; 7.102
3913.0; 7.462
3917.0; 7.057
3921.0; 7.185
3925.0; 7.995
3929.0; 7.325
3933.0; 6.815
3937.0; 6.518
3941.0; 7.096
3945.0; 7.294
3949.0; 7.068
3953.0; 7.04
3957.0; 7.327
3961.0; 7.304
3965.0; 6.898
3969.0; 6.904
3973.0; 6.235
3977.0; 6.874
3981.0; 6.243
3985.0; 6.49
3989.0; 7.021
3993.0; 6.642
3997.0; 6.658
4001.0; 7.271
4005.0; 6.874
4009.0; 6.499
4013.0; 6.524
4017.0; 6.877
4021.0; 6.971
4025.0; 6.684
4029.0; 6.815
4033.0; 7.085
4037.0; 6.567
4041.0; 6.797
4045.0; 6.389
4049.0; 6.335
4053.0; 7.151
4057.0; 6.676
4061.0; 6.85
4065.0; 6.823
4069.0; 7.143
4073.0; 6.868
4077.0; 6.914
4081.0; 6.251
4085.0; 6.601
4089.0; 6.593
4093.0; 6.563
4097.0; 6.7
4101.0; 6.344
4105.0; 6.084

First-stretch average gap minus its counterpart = -1.12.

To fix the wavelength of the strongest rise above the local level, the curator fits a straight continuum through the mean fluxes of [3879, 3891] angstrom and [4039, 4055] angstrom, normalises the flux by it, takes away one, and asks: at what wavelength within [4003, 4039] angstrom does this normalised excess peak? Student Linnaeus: 4033.0 angstrom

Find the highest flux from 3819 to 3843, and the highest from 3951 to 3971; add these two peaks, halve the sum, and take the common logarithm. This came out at 0.868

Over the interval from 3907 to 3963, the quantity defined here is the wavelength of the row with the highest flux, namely 3925.0 angstrom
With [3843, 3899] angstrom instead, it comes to 3869.0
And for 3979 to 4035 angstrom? 4001.0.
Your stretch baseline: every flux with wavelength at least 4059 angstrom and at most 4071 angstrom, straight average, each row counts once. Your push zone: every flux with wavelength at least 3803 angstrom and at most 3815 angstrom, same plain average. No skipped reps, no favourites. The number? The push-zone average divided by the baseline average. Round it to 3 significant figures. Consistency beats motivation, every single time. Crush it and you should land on 1.07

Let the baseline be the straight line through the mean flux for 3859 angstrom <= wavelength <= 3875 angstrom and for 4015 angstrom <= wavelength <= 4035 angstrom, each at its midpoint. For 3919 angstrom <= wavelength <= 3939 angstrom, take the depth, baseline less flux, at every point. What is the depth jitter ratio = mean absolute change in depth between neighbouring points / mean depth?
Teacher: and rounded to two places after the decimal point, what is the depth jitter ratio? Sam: 0.68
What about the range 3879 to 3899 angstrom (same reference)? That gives 0.43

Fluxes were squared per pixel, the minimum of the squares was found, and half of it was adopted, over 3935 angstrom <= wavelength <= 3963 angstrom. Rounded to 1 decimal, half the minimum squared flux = 21.2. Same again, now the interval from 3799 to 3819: 25.0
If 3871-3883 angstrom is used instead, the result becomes 27.8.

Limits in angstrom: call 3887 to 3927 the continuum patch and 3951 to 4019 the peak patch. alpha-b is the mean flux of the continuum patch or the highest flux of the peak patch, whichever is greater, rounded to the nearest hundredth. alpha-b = 7.33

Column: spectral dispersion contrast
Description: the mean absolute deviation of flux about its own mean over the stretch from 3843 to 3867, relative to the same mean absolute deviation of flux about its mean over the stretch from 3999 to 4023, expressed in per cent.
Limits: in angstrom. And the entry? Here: 184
